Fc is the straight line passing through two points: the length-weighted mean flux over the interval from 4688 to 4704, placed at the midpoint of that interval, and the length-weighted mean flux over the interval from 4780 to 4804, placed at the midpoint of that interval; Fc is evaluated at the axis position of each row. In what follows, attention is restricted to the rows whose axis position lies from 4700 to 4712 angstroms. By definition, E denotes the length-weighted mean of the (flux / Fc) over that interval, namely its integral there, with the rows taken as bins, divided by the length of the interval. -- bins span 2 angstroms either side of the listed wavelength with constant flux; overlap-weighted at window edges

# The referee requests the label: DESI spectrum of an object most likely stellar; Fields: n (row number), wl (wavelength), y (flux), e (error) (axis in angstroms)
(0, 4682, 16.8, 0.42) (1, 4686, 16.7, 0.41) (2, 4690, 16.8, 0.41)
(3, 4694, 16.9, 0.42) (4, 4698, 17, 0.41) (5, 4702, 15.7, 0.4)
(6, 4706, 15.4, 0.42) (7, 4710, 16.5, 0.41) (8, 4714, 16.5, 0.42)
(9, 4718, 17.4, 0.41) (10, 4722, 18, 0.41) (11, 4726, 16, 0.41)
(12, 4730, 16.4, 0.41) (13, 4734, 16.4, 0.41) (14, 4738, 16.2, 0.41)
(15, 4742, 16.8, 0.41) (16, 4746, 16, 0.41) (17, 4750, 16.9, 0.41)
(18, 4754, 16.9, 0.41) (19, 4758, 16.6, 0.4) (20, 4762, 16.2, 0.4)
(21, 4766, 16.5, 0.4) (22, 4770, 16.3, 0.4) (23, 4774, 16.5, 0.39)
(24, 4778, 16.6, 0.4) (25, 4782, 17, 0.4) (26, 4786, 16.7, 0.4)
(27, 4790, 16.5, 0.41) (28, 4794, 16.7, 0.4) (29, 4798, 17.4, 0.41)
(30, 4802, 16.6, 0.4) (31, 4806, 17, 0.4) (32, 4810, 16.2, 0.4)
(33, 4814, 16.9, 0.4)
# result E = 0.95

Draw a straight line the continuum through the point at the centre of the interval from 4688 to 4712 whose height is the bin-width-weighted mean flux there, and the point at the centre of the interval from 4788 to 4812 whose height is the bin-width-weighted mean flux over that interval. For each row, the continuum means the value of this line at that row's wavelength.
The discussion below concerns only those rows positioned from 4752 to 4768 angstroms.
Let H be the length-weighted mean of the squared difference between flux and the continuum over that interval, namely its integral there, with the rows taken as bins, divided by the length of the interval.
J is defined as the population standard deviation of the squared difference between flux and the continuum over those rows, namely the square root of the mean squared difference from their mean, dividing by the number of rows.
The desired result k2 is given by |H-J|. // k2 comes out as 0.004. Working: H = 0.07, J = 0.07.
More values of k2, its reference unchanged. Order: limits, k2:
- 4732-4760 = 0.010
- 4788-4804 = 0.060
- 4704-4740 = 0.239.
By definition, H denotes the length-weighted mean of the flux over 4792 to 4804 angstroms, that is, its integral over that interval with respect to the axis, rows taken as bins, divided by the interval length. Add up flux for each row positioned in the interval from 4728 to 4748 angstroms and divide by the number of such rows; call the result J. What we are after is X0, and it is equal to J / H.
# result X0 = 0.97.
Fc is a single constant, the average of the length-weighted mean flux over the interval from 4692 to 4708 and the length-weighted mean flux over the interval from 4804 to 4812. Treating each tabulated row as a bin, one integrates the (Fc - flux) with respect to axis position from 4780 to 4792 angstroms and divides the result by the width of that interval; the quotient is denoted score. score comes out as -0.31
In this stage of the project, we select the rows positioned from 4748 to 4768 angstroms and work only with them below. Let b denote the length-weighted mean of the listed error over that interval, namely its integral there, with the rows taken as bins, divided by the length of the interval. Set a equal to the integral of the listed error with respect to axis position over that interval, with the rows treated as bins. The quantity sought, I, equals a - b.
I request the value 7.68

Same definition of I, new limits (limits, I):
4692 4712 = 7.83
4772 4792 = 7.60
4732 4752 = 7.79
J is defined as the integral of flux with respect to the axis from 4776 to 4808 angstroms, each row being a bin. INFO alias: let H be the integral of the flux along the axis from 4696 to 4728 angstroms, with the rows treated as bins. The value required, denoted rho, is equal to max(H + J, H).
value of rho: 1068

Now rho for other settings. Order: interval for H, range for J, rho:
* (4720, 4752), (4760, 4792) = 1060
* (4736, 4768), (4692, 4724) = 1062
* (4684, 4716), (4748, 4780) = 1056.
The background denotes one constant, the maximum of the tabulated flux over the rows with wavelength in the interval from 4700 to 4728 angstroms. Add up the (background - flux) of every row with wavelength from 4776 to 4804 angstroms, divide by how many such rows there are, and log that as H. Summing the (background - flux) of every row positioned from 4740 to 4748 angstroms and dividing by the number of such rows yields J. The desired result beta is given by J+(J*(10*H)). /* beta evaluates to 21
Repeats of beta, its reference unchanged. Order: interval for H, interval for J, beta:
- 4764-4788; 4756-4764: 24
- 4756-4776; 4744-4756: 24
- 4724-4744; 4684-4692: 22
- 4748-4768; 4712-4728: 15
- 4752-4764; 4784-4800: 18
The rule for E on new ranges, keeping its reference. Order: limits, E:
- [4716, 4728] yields 1.03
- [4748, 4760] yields 1.00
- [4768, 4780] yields 0.98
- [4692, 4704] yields 1.00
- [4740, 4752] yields 0.99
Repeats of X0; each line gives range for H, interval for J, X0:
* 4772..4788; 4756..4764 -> 0.98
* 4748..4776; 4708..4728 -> 1.02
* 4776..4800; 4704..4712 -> 0.95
